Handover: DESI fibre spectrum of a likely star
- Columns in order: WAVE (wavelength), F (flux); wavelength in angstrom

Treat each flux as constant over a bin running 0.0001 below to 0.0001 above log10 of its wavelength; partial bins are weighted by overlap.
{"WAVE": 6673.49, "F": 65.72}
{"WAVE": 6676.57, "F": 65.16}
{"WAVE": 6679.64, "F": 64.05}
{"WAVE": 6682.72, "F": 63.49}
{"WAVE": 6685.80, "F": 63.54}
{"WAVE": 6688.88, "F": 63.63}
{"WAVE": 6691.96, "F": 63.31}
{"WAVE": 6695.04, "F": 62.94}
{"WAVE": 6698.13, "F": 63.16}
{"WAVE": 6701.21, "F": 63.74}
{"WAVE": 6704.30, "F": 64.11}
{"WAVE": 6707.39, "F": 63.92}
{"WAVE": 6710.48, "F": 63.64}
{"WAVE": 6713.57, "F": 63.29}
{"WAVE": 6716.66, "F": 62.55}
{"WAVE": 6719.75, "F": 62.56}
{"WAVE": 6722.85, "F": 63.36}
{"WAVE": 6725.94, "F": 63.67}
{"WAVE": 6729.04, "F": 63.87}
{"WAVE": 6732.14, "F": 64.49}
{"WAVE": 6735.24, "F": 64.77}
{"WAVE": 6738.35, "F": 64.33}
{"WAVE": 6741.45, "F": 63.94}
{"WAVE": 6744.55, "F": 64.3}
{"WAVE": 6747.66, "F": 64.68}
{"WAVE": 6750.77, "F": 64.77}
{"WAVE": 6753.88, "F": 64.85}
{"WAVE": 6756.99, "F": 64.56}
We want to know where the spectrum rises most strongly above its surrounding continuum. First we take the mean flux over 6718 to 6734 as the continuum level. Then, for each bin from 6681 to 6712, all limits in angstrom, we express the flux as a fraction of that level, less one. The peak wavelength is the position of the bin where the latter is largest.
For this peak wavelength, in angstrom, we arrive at 6704.30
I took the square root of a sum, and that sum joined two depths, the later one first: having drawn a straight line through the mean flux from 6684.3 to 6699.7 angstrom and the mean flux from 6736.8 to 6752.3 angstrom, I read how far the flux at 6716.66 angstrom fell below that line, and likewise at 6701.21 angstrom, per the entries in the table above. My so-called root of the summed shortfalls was 1.0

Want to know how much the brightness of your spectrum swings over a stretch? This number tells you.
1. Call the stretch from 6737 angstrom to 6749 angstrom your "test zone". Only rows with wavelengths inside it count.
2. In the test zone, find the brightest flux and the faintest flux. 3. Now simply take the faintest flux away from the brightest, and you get 0.7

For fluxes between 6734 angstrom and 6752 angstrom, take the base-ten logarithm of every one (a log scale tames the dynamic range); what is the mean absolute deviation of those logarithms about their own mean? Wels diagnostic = 0.0019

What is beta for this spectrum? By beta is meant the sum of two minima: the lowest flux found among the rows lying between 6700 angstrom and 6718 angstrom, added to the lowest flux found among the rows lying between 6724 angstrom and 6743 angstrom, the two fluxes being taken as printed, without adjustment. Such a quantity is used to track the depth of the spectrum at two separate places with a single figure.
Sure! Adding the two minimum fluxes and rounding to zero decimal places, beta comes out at 126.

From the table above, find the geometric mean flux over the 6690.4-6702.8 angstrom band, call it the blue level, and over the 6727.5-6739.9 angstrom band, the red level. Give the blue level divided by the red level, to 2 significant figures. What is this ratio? 0.98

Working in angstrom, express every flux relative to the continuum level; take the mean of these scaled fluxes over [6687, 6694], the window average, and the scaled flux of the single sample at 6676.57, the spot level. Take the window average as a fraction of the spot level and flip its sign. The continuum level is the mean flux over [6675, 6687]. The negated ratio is -0.97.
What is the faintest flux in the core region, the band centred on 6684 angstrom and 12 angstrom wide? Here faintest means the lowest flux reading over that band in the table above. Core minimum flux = 63.49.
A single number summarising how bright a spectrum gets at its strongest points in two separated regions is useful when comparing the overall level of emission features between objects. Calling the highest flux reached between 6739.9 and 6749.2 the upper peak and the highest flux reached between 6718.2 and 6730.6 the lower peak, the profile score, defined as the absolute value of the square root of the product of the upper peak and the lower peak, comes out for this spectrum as 64.3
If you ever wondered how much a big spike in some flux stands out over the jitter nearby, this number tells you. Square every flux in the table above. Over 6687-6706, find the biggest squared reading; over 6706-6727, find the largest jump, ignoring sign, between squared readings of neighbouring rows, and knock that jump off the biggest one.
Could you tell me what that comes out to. 4009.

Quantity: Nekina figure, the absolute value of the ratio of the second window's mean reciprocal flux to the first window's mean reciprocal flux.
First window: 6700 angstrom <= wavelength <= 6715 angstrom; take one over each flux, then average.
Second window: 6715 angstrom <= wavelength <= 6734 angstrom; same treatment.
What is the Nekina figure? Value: 1.01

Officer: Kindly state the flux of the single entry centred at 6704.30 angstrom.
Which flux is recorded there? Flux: 64.11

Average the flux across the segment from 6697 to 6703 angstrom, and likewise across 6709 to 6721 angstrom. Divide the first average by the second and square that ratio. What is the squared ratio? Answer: 1.01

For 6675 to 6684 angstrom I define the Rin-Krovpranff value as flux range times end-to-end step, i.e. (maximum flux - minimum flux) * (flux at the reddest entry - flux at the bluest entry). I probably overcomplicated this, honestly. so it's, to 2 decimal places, -2.79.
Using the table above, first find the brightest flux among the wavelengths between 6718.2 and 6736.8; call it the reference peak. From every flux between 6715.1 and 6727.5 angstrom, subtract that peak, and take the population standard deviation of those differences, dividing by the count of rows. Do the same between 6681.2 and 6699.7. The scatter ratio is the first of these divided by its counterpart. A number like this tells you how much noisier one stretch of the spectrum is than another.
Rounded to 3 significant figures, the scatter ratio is 2.07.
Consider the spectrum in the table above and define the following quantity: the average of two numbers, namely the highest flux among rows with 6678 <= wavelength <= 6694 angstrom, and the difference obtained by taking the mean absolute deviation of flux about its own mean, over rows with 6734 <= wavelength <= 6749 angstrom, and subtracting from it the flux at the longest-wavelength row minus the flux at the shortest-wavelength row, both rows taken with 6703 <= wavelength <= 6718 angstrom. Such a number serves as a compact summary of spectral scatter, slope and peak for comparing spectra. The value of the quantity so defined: 32.9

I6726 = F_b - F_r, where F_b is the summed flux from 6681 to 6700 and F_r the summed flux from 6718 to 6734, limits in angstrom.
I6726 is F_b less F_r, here 62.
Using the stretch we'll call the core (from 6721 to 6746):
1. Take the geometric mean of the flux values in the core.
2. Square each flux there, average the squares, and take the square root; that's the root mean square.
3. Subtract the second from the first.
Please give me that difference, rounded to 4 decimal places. -0.0029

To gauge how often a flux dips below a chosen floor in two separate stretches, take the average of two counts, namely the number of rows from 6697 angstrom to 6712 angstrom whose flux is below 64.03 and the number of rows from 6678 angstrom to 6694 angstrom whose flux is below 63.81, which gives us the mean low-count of 4.0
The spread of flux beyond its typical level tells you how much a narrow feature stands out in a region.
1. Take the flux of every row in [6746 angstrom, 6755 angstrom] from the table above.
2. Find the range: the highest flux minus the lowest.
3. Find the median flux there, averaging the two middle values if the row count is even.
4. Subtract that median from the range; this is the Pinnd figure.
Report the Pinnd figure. -64.6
